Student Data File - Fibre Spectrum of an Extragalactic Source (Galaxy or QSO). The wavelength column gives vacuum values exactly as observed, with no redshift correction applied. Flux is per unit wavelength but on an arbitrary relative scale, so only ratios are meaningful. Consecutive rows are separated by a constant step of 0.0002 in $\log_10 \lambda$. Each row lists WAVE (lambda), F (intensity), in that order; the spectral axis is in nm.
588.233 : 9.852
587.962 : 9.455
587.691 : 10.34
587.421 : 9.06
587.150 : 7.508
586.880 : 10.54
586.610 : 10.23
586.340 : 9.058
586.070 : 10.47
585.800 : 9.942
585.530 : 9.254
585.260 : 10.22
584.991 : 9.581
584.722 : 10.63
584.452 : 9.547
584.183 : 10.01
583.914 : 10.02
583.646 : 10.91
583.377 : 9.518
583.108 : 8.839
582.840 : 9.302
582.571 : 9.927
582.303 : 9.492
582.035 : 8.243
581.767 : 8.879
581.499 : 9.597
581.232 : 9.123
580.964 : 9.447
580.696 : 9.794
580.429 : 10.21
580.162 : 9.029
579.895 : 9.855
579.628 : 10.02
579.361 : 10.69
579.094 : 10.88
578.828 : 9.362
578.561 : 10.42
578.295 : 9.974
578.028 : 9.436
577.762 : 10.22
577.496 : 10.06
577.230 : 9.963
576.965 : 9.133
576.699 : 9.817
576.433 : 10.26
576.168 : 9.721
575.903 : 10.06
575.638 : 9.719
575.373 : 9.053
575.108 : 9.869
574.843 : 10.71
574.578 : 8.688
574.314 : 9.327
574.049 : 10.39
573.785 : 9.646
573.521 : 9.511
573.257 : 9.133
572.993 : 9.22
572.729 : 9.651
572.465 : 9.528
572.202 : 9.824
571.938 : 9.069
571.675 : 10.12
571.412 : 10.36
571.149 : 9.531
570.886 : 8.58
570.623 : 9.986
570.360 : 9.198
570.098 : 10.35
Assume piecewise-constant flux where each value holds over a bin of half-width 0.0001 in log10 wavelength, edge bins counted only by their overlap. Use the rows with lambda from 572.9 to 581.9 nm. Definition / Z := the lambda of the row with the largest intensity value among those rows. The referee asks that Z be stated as 579.094 nm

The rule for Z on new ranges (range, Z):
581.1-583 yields 582.571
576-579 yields 578.561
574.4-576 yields 574.843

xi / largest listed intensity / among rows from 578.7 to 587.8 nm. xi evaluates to 10.91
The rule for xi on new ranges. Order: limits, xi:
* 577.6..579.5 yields 10.88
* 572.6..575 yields 10.71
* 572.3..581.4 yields 10.88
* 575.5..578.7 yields 10.42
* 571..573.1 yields 10.36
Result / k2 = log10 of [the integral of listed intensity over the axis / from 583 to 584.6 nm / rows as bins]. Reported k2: 1.20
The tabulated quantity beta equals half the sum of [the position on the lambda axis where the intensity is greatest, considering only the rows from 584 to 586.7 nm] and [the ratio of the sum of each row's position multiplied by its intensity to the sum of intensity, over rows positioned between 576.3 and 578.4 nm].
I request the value 581.04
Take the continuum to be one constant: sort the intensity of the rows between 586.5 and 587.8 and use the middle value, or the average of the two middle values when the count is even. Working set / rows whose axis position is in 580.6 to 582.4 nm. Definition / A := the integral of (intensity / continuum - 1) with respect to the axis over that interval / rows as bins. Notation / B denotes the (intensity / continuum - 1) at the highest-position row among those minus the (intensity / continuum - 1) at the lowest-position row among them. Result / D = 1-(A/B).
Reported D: -5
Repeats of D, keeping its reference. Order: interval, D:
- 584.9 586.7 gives 2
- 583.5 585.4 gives 1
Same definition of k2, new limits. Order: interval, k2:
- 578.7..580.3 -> 1.20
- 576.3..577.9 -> 1.20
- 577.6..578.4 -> 0.90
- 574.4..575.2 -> 0.89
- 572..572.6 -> 0.76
